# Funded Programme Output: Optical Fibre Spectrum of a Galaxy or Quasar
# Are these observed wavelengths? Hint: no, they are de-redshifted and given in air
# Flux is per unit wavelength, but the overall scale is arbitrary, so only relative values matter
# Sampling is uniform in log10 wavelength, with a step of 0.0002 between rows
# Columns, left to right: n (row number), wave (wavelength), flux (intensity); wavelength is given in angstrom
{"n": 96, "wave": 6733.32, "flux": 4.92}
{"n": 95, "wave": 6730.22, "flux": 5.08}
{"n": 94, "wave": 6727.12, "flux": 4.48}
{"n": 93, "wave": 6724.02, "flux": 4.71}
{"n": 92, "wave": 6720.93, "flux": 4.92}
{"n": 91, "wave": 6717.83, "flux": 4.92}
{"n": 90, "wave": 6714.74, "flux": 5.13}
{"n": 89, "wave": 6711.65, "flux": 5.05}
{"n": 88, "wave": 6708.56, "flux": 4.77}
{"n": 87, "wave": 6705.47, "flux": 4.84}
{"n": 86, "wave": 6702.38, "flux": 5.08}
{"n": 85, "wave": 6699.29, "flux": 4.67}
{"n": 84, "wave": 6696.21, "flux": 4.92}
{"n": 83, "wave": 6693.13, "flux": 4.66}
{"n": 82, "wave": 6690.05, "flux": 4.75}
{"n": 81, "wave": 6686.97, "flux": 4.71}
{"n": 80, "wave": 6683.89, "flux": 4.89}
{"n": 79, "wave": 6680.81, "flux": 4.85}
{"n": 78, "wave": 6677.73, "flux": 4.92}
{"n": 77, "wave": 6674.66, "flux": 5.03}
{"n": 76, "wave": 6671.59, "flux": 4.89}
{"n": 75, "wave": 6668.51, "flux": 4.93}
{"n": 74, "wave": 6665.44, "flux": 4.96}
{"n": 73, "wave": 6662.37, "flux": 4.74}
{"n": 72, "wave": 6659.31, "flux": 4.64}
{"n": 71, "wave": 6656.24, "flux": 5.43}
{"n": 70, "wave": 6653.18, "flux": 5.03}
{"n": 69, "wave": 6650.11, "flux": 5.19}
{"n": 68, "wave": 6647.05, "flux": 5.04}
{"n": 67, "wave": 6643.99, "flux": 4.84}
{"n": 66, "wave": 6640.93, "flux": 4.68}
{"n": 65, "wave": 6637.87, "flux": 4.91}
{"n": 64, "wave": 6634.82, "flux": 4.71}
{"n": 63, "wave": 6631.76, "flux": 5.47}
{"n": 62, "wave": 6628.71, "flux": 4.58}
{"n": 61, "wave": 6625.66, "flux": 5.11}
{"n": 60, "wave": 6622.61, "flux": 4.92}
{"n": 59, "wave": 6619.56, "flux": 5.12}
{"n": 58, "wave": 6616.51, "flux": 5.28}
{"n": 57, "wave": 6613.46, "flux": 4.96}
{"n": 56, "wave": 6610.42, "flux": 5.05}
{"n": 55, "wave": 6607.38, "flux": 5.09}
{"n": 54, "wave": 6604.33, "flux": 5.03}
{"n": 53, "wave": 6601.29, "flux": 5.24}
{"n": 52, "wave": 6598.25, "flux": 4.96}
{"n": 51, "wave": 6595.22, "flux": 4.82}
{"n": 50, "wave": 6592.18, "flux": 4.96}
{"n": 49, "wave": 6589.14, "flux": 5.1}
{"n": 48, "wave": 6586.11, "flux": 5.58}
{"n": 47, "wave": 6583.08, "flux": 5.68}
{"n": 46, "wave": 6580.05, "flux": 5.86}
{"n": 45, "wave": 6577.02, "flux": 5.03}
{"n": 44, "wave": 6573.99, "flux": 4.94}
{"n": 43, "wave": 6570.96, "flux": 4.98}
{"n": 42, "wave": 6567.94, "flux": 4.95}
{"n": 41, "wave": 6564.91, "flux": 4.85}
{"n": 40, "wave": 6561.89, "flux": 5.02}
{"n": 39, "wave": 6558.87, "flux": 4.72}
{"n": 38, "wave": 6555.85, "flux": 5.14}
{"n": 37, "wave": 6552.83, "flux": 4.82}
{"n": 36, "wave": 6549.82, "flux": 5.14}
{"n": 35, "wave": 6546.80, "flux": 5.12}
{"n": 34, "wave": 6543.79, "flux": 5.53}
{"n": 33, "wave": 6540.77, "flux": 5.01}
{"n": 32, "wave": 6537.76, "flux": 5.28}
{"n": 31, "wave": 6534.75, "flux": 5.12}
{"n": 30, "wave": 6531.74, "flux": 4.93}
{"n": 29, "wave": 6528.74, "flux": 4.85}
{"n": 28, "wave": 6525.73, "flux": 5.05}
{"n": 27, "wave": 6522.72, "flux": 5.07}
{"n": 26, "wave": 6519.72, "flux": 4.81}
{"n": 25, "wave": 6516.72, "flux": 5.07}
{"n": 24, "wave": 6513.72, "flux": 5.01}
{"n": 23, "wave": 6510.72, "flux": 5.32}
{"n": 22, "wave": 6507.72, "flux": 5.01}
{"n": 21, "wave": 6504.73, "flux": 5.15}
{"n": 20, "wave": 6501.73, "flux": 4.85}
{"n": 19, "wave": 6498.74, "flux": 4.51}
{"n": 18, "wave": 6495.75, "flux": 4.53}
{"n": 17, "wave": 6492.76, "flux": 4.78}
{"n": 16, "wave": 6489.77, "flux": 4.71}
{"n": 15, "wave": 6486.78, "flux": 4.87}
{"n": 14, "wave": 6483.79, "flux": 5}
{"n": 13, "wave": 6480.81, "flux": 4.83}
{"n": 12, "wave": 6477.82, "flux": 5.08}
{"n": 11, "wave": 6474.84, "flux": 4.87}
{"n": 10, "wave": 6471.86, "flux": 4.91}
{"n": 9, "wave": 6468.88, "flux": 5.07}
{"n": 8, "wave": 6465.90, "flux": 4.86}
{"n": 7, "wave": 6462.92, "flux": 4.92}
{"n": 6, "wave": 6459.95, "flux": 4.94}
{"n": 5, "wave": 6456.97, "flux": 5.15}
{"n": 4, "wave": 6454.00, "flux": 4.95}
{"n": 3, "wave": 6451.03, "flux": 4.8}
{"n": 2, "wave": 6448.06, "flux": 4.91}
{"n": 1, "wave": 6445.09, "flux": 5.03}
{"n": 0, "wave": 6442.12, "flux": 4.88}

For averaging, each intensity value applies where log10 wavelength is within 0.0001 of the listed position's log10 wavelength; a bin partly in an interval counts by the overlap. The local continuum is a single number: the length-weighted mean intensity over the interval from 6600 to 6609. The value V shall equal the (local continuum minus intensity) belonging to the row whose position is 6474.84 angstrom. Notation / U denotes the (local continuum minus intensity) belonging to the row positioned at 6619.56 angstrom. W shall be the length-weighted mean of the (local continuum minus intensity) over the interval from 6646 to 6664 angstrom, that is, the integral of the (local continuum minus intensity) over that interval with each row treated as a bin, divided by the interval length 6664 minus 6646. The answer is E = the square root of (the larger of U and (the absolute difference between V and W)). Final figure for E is 0.37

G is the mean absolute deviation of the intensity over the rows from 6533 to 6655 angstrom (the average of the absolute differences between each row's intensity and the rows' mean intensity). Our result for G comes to 0.192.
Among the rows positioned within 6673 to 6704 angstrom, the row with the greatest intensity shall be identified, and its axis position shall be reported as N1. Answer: 6702.38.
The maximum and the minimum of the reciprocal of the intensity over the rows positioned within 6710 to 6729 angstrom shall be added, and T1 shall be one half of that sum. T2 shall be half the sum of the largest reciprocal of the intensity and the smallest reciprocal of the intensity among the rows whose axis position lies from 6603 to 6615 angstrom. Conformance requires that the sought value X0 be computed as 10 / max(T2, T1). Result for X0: 47.8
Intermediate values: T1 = 0.209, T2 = 0.199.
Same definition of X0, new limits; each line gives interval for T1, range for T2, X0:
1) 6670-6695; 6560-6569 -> 48.4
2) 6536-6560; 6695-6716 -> 48.9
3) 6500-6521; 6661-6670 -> 48.5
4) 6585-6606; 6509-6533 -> 50.5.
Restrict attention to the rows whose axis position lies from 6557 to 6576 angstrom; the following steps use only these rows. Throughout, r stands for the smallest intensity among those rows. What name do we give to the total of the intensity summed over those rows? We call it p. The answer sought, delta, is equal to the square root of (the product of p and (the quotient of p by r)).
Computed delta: 13.6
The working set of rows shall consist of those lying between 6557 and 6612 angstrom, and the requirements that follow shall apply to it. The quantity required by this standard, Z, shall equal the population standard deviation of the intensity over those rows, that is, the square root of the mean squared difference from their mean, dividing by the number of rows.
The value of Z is 0.30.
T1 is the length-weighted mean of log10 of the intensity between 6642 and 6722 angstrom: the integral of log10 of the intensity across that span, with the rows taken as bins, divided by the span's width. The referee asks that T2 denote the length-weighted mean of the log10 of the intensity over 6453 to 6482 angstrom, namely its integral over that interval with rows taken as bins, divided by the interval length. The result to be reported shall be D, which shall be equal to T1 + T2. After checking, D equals 1.39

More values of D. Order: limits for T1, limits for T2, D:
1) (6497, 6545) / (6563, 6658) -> 1.41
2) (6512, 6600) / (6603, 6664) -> 1.40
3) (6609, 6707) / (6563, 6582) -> 1.40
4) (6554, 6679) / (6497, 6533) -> 1.40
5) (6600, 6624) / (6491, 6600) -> 1.41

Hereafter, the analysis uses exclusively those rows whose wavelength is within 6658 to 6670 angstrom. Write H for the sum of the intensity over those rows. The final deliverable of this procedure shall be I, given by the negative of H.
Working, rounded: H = 19.3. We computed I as -19.3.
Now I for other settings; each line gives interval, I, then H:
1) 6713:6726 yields -19.7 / 19.7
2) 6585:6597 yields -20.5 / 20.5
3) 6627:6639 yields -19.7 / 19.7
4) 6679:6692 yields -19.2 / 19.2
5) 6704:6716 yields -19.8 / 19.8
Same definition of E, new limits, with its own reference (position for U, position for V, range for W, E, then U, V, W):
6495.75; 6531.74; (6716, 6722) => 0.76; 0.58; 0.18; 0.18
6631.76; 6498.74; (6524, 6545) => 0.77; -0.36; 0.60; 0.01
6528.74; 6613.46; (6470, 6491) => 0.51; 0.26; 0.15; 0.21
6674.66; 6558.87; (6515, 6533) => 0.49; 0.08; 0.39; 0.15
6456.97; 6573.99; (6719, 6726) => 0.37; -0.04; 0.17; 0.31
